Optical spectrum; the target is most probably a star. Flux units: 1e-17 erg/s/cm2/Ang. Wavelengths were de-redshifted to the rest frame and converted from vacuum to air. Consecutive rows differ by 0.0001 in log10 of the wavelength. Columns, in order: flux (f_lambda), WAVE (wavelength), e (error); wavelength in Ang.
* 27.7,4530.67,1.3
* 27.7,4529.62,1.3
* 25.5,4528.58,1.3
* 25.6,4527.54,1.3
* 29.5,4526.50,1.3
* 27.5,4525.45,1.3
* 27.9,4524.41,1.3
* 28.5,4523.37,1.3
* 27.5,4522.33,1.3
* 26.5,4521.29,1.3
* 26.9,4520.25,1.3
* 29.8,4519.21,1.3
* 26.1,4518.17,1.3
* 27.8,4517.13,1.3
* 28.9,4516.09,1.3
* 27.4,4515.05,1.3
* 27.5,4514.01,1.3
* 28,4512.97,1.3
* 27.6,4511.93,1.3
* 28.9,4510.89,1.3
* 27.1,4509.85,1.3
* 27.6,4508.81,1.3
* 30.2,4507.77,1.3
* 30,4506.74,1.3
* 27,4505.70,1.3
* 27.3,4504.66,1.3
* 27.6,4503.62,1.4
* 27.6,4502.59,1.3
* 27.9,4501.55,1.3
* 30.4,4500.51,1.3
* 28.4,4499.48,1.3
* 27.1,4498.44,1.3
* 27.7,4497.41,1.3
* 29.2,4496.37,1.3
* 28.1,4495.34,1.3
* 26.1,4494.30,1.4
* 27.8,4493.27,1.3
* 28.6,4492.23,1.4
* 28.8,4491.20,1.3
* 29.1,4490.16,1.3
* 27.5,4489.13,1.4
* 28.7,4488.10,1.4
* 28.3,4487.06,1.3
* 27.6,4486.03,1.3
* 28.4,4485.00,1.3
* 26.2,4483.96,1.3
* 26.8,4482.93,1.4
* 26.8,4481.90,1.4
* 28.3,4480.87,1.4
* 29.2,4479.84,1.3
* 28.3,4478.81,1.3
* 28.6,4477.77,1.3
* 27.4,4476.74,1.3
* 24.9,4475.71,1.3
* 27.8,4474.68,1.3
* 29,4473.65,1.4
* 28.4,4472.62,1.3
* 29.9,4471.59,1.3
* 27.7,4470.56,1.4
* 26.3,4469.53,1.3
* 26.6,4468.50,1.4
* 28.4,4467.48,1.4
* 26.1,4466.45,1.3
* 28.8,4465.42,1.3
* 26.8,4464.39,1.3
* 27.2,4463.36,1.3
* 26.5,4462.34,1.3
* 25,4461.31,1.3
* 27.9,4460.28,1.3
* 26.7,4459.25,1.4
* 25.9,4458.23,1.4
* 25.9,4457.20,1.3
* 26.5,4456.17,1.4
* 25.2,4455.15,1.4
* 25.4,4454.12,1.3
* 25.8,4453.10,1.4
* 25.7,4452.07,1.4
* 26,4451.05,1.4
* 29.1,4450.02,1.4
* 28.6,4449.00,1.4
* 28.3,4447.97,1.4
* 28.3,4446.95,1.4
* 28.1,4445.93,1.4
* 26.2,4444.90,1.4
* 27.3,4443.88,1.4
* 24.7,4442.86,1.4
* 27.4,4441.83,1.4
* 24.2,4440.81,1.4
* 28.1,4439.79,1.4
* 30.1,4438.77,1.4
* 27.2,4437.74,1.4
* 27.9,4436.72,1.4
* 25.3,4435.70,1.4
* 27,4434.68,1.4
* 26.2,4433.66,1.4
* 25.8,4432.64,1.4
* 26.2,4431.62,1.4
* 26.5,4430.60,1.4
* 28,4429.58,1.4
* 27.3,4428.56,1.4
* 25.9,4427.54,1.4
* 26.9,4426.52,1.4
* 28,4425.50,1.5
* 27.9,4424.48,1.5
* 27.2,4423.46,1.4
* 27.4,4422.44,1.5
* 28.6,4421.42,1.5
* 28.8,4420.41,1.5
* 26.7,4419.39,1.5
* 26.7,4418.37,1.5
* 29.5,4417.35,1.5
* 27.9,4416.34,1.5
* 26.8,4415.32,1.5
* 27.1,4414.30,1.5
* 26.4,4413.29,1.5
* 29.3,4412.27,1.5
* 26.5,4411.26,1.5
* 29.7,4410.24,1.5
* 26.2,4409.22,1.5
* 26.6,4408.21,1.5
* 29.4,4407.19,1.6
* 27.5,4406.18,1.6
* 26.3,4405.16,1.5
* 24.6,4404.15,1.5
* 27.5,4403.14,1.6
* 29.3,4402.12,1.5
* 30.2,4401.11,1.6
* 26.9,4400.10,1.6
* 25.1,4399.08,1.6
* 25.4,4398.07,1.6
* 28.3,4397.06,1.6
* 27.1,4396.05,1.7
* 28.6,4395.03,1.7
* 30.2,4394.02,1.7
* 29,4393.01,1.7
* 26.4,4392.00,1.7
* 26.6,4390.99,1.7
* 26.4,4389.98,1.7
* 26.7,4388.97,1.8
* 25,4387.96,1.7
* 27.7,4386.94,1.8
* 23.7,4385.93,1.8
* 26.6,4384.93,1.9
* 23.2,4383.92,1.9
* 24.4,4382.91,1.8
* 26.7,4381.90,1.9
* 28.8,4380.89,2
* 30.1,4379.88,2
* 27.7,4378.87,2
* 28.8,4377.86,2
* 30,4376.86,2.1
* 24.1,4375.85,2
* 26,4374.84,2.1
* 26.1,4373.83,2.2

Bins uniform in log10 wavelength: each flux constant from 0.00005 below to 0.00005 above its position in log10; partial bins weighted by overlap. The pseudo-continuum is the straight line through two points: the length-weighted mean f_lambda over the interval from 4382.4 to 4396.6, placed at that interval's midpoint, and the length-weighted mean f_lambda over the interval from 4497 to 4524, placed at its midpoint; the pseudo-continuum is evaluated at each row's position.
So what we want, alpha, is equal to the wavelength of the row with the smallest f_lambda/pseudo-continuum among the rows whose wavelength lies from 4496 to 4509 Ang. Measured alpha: 4505.70 Ang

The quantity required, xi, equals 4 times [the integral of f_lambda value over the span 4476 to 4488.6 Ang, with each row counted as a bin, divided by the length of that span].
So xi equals 111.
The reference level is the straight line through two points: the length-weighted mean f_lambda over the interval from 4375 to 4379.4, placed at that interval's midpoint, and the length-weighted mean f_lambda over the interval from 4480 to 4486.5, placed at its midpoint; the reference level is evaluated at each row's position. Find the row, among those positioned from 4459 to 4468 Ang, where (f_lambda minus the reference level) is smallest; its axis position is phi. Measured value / 4461.31 Ang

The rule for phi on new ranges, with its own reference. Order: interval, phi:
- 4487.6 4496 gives 4494.30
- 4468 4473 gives 4469.53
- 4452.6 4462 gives 4461.31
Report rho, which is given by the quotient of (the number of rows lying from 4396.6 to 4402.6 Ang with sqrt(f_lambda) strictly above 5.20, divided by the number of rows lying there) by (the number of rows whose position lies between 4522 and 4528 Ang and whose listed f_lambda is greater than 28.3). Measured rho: 0.25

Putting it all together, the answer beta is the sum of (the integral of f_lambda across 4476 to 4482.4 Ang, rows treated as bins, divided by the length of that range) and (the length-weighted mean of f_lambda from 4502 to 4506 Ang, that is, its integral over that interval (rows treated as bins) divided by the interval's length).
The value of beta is 55.4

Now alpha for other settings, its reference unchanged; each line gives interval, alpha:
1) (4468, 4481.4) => 4475.71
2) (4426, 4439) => 4435.70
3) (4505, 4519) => 4518.17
